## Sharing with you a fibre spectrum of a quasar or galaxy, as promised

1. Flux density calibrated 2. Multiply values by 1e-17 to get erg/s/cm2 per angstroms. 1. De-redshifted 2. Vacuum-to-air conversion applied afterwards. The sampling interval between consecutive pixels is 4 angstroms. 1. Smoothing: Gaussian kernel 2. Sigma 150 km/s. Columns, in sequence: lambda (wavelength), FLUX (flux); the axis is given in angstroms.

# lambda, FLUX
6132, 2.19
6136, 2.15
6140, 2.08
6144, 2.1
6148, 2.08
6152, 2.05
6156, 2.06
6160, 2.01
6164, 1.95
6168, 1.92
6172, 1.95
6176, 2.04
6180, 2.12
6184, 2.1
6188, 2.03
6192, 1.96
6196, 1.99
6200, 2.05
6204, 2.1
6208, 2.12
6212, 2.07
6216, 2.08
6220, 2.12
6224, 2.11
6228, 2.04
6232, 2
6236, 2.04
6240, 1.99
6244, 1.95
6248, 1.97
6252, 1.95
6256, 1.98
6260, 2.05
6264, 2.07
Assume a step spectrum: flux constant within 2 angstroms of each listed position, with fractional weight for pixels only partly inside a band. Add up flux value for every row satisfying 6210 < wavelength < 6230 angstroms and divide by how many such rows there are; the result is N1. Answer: 2.08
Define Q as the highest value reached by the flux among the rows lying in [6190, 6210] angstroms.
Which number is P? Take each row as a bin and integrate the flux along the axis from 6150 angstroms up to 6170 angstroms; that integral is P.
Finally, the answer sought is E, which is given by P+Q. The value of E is 42.1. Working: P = 40.0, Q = 2.12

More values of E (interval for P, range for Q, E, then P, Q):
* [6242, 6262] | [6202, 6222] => 41.7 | 39.6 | 2.12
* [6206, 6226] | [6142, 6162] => 44.1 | 42.0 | 2.1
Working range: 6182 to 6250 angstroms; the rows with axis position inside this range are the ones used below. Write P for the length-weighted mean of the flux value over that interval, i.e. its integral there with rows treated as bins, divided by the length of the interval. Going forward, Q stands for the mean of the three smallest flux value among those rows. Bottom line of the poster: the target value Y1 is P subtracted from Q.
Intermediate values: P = 2.04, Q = 1.96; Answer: -0.08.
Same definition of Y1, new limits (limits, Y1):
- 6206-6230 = -0.03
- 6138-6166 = -0.04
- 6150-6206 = -0.08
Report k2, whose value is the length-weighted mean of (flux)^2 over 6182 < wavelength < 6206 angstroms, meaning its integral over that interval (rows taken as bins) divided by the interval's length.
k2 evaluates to 4.16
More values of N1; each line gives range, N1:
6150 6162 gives 2.04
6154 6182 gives 2.01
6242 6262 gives 1.98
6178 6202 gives 2.04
